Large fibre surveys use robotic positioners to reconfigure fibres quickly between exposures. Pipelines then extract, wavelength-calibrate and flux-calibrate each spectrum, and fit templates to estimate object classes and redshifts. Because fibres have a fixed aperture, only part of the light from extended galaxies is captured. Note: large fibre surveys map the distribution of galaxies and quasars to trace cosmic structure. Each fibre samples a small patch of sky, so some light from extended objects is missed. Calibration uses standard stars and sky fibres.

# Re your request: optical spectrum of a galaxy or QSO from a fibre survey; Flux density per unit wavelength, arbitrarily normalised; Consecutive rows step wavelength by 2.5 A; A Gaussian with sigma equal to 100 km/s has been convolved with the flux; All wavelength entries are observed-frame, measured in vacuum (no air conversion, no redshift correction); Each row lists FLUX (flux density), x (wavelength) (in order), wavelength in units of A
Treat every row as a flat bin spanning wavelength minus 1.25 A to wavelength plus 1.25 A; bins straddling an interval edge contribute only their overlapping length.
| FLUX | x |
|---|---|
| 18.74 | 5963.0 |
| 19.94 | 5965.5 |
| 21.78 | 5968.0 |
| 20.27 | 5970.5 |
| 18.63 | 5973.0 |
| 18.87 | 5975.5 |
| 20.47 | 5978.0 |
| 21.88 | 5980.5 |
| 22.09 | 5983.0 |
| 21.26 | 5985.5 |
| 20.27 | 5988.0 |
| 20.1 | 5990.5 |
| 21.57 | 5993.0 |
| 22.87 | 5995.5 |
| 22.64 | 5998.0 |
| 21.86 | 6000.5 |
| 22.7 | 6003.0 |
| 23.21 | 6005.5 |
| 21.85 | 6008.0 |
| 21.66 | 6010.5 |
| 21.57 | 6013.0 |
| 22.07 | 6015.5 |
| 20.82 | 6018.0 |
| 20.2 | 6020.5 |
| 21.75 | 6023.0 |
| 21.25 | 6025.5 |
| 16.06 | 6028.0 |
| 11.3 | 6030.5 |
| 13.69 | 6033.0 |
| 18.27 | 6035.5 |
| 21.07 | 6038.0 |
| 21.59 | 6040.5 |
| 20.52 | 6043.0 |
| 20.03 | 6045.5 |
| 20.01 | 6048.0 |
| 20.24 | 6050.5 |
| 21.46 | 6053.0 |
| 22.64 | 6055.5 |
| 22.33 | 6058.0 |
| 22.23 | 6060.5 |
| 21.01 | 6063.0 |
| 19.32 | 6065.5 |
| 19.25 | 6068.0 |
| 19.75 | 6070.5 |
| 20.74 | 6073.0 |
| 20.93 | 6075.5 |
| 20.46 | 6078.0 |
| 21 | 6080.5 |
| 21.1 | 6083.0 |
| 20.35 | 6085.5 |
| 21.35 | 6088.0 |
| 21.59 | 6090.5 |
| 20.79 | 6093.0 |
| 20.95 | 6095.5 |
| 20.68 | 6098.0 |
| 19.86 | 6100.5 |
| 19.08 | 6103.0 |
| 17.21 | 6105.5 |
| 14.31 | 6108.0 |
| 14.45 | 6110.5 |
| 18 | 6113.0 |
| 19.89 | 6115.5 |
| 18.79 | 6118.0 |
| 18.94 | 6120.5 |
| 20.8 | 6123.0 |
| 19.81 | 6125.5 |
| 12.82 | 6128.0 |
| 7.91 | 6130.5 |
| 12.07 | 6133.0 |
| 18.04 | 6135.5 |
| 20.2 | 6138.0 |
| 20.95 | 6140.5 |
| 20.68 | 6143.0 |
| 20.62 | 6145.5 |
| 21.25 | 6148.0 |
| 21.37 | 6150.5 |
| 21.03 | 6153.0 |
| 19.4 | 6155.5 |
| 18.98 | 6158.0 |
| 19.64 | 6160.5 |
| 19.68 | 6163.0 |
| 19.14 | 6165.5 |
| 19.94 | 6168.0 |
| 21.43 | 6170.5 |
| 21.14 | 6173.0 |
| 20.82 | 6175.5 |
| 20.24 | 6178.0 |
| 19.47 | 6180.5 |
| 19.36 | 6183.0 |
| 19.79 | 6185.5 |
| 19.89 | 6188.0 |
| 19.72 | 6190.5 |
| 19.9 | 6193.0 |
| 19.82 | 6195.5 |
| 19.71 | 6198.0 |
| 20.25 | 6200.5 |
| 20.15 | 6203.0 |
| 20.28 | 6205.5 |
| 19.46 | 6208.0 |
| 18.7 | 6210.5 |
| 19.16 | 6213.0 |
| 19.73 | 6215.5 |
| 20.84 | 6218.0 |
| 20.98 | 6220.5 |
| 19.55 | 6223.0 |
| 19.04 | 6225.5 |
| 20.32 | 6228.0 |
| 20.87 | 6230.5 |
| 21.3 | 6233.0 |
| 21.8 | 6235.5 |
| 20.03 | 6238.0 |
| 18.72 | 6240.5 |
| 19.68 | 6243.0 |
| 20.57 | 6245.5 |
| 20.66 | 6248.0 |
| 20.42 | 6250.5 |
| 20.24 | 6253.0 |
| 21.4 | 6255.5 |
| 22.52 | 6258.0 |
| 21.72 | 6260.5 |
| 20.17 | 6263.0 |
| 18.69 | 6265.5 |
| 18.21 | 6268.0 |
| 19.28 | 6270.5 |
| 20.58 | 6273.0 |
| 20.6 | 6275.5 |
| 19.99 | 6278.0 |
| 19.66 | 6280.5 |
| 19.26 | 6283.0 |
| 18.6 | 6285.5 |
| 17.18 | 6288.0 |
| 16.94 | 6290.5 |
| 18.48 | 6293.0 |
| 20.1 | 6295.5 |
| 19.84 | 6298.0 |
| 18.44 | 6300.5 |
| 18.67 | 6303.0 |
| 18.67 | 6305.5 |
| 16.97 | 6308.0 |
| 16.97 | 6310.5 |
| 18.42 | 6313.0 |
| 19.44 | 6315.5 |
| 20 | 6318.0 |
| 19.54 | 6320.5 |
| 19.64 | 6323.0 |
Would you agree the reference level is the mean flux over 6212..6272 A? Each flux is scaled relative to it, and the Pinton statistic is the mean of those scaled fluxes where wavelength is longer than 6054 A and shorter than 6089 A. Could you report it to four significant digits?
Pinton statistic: 1.032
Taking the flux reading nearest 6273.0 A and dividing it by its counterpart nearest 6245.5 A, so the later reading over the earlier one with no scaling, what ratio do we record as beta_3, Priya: 1.00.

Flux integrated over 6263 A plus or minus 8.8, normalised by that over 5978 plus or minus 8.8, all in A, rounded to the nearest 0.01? 0.99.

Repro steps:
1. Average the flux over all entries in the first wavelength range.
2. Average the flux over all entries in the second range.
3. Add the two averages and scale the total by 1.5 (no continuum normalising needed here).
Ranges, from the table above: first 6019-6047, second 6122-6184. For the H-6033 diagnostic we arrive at 56.7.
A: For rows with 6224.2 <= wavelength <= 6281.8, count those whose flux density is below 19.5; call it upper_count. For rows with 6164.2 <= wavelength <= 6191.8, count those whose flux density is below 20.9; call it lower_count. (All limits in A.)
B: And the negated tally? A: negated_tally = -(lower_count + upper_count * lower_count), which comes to -54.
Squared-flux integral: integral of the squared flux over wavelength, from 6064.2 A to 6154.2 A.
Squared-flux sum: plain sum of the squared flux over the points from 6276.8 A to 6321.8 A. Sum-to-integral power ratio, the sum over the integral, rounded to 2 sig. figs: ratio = 0.19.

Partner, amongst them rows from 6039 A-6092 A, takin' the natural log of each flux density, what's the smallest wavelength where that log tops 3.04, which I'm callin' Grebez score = 6040.5 A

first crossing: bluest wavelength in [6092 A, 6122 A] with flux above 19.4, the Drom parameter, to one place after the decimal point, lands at 6093.0 A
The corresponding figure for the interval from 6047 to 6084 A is 6048.0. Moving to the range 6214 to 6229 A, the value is 6215.5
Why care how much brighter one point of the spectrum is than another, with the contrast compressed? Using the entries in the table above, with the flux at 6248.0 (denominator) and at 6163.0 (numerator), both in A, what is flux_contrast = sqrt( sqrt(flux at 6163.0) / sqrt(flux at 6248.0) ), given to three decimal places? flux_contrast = 0.988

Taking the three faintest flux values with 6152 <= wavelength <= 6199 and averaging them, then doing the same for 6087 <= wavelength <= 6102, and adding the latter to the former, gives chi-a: 40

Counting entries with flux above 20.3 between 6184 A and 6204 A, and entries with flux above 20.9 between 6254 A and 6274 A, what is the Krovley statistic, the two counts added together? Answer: 3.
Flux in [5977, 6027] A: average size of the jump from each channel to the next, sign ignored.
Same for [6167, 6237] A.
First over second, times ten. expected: 15.1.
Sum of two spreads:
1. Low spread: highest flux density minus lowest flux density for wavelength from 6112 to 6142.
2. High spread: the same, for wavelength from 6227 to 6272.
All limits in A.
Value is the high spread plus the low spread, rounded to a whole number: 17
